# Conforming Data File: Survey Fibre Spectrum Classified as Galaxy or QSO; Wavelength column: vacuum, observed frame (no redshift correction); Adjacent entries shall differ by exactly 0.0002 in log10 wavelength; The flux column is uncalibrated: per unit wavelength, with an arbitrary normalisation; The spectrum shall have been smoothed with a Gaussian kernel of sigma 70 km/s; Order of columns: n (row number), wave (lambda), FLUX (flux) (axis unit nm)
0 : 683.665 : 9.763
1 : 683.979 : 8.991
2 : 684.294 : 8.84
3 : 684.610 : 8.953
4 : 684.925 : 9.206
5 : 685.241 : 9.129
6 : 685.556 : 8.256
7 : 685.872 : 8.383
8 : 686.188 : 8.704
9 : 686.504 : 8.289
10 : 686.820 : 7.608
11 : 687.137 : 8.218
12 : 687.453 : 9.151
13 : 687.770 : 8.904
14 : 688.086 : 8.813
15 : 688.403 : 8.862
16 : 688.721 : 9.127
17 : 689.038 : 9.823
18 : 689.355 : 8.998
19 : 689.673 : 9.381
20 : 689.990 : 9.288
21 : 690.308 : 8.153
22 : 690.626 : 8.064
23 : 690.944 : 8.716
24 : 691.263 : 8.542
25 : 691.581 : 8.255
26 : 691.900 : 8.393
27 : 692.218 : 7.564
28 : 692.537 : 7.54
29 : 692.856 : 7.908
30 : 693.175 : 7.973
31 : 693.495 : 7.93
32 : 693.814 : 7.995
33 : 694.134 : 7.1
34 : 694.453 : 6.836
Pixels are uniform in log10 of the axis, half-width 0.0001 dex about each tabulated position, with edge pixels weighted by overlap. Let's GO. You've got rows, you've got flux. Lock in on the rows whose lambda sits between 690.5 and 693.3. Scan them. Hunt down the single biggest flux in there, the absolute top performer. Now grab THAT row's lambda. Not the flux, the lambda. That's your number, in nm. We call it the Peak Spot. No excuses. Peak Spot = 690.944 nm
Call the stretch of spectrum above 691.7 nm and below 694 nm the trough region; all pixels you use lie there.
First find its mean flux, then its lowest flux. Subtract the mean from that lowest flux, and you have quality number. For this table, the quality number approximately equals -0.36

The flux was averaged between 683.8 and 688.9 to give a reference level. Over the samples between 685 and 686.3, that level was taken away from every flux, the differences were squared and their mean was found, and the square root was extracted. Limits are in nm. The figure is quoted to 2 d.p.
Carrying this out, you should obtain 0.35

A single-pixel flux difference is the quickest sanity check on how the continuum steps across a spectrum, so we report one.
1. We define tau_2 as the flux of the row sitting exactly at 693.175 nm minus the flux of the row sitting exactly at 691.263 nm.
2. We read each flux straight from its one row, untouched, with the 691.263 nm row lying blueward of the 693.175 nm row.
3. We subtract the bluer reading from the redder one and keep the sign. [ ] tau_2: -0.57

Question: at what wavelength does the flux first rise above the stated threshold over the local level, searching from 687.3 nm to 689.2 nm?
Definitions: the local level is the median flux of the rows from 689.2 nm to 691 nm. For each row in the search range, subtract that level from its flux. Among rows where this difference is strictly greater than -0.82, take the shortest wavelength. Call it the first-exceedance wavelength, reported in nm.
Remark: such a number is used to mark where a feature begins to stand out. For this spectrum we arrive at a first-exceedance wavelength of 687.453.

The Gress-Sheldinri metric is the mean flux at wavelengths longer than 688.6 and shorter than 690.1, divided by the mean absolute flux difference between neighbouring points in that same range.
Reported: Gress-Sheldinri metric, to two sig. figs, 19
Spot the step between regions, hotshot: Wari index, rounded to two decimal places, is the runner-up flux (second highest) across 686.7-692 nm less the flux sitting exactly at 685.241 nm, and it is 0.25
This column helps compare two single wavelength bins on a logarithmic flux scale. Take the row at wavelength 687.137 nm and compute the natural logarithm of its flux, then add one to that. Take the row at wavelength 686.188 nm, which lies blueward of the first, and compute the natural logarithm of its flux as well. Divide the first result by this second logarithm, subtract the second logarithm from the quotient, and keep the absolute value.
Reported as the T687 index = 0.73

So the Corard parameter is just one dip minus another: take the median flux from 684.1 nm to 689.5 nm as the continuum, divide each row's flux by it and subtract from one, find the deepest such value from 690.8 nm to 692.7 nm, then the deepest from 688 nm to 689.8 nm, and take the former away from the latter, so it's -0.14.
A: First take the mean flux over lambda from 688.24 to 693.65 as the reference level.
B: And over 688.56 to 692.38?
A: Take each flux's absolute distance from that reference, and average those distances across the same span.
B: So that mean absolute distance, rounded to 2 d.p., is 0.54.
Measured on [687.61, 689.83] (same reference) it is 0.63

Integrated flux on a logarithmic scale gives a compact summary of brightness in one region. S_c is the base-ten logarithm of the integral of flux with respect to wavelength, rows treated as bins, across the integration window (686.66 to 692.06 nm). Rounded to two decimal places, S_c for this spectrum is 1.67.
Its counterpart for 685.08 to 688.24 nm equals 1.43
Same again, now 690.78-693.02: 1.26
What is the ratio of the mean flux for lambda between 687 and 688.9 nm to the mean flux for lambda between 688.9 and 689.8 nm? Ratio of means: 0.94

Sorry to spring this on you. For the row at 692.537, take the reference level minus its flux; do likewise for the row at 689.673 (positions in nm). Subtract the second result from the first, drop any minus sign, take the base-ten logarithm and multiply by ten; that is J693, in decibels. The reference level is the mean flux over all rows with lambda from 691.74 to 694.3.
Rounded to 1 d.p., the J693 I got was 2.7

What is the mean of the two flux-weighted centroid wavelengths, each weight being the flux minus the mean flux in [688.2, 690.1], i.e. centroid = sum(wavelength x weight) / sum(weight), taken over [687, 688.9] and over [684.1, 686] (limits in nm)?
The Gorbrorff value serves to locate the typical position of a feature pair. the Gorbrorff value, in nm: 686.52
